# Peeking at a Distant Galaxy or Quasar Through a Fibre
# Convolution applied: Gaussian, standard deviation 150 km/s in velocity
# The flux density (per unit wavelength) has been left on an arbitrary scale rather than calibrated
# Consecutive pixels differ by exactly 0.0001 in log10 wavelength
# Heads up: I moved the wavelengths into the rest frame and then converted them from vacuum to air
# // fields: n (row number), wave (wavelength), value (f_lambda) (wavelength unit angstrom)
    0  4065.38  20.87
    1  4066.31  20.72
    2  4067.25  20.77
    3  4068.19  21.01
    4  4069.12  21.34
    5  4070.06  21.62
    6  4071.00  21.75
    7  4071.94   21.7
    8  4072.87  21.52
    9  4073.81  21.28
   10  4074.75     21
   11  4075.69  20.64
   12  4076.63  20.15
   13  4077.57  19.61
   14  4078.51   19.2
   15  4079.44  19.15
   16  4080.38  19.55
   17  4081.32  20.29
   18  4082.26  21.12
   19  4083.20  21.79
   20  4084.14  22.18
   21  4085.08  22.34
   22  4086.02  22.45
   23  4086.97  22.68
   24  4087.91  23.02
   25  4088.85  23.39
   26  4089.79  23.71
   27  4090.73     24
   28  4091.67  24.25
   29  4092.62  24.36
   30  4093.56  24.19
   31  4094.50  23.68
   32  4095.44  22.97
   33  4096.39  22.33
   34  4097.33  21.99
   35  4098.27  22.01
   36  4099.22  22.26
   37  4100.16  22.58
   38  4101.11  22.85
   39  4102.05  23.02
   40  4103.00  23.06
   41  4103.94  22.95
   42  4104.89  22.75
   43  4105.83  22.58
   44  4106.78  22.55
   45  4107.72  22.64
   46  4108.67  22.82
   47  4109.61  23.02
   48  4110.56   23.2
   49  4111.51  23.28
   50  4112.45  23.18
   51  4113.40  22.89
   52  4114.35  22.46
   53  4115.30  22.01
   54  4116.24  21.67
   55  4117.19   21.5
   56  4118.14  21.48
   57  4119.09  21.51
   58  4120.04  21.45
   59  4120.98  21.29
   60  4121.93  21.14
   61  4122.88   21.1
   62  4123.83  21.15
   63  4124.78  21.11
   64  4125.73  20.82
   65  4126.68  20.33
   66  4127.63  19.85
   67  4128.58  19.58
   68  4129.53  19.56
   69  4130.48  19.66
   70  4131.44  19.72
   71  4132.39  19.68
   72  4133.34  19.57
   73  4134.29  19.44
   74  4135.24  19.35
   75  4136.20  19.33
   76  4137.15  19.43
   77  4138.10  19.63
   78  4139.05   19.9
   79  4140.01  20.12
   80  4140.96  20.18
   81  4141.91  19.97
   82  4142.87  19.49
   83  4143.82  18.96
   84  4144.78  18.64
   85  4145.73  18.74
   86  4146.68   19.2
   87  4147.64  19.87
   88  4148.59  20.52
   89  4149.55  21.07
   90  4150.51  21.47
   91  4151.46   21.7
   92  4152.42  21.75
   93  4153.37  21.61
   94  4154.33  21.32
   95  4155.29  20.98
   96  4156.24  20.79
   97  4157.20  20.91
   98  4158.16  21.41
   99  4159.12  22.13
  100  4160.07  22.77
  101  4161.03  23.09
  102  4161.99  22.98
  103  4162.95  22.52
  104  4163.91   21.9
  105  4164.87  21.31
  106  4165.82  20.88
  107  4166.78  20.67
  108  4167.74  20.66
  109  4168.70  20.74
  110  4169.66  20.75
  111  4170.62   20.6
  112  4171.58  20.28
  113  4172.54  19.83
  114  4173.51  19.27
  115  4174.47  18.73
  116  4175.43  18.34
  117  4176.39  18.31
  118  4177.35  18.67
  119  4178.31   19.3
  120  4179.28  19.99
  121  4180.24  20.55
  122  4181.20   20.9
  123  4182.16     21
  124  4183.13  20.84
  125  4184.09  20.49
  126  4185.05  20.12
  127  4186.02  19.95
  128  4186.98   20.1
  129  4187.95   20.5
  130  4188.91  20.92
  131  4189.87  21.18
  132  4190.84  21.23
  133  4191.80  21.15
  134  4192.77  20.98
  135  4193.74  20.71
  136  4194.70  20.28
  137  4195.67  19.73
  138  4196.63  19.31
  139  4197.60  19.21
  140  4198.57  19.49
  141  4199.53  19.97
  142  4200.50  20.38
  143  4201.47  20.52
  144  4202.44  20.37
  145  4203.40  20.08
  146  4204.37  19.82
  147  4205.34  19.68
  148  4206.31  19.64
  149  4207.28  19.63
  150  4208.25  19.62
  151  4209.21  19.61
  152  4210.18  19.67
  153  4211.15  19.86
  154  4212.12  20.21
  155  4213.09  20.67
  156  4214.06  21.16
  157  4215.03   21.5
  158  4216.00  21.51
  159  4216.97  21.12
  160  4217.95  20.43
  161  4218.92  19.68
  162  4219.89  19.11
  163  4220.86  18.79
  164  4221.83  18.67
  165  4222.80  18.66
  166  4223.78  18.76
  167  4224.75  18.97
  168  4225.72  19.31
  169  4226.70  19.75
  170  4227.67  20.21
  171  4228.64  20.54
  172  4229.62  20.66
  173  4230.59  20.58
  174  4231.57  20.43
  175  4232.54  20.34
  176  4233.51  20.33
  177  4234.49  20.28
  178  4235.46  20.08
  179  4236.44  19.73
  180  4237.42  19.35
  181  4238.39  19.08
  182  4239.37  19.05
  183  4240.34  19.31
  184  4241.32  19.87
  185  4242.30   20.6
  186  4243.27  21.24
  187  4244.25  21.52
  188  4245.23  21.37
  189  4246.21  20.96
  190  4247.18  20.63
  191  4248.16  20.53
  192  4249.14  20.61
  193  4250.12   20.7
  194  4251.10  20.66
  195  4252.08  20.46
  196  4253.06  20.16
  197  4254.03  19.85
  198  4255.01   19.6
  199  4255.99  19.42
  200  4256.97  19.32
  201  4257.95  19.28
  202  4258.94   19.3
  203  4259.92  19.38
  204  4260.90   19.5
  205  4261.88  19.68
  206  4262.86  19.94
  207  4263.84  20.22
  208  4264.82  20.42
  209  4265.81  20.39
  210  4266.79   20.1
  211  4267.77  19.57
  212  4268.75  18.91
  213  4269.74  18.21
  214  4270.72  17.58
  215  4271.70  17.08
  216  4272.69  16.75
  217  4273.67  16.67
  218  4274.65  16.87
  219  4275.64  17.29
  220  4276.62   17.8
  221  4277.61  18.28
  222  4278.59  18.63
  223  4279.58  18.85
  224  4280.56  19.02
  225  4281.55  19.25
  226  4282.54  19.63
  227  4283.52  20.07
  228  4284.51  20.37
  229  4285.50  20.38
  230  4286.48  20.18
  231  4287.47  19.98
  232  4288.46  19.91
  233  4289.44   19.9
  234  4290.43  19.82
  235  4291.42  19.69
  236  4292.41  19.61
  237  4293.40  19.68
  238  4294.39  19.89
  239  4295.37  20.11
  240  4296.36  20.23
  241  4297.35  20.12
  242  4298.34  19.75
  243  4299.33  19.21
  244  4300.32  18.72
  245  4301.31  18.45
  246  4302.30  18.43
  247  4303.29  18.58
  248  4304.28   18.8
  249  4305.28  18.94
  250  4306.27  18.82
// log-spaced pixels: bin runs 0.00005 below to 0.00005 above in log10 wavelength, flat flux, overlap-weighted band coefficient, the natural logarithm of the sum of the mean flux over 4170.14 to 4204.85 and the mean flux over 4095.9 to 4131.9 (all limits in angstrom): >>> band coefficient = 3.74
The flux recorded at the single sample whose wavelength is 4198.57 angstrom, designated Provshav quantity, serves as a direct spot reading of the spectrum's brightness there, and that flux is 19.49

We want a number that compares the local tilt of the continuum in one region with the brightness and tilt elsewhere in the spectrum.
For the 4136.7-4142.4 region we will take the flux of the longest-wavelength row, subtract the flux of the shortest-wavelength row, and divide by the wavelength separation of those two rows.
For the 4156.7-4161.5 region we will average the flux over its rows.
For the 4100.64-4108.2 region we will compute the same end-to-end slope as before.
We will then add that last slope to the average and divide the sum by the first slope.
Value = 194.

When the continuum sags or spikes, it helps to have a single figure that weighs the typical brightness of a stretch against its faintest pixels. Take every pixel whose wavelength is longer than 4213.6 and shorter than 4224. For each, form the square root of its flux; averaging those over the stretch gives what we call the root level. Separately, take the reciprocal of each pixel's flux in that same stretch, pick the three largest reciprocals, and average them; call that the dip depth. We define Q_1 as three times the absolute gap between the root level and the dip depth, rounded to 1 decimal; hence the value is 13.2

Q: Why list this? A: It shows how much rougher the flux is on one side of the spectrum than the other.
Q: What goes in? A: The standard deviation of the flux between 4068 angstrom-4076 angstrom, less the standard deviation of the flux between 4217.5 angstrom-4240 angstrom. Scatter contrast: -0.33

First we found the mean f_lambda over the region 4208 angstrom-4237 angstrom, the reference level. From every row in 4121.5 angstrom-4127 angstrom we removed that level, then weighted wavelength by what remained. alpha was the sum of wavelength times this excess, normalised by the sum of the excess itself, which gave 4123.9 angstrom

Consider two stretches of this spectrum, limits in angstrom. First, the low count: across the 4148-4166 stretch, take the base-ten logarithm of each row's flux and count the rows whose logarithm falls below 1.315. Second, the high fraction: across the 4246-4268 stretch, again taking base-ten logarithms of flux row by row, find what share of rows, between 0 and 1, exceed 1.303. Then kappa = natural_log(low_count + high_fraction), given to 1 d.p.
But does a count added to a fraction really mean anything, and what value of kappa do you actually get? 0.4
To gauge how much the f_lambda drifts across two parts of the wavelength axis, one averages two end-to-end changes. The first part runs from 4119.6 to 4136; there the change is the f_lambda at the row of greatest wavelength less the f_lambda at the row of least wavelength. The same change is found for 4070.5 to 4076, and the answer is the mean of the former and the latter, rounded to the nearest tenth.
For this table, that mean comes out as -1.6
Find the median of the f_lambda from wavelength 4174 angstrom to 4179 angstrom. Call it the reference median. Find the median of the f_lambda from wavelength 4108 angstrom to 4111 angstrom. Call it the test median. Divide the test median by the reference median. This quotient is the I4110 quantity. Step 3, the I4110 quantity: 1.23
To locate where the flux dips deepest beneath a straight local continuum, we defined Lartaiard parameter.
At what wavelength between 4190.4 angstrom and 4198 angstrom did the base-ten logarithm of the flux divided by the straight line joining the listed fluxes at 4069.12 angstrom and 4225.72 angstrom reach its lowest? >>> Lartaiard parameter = 4197.60 angstrom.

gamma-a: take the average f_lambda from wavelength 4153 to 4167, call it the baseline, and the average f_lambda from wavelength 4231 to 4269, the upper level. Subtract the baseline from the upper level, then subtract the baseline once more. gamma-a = -23.3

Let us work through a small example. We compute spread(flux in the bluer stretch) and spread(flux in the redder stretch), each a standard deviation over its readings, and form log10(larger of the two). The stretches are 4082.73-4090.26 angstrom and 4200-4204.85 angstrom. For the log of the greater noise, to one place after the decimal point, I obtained -0.2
